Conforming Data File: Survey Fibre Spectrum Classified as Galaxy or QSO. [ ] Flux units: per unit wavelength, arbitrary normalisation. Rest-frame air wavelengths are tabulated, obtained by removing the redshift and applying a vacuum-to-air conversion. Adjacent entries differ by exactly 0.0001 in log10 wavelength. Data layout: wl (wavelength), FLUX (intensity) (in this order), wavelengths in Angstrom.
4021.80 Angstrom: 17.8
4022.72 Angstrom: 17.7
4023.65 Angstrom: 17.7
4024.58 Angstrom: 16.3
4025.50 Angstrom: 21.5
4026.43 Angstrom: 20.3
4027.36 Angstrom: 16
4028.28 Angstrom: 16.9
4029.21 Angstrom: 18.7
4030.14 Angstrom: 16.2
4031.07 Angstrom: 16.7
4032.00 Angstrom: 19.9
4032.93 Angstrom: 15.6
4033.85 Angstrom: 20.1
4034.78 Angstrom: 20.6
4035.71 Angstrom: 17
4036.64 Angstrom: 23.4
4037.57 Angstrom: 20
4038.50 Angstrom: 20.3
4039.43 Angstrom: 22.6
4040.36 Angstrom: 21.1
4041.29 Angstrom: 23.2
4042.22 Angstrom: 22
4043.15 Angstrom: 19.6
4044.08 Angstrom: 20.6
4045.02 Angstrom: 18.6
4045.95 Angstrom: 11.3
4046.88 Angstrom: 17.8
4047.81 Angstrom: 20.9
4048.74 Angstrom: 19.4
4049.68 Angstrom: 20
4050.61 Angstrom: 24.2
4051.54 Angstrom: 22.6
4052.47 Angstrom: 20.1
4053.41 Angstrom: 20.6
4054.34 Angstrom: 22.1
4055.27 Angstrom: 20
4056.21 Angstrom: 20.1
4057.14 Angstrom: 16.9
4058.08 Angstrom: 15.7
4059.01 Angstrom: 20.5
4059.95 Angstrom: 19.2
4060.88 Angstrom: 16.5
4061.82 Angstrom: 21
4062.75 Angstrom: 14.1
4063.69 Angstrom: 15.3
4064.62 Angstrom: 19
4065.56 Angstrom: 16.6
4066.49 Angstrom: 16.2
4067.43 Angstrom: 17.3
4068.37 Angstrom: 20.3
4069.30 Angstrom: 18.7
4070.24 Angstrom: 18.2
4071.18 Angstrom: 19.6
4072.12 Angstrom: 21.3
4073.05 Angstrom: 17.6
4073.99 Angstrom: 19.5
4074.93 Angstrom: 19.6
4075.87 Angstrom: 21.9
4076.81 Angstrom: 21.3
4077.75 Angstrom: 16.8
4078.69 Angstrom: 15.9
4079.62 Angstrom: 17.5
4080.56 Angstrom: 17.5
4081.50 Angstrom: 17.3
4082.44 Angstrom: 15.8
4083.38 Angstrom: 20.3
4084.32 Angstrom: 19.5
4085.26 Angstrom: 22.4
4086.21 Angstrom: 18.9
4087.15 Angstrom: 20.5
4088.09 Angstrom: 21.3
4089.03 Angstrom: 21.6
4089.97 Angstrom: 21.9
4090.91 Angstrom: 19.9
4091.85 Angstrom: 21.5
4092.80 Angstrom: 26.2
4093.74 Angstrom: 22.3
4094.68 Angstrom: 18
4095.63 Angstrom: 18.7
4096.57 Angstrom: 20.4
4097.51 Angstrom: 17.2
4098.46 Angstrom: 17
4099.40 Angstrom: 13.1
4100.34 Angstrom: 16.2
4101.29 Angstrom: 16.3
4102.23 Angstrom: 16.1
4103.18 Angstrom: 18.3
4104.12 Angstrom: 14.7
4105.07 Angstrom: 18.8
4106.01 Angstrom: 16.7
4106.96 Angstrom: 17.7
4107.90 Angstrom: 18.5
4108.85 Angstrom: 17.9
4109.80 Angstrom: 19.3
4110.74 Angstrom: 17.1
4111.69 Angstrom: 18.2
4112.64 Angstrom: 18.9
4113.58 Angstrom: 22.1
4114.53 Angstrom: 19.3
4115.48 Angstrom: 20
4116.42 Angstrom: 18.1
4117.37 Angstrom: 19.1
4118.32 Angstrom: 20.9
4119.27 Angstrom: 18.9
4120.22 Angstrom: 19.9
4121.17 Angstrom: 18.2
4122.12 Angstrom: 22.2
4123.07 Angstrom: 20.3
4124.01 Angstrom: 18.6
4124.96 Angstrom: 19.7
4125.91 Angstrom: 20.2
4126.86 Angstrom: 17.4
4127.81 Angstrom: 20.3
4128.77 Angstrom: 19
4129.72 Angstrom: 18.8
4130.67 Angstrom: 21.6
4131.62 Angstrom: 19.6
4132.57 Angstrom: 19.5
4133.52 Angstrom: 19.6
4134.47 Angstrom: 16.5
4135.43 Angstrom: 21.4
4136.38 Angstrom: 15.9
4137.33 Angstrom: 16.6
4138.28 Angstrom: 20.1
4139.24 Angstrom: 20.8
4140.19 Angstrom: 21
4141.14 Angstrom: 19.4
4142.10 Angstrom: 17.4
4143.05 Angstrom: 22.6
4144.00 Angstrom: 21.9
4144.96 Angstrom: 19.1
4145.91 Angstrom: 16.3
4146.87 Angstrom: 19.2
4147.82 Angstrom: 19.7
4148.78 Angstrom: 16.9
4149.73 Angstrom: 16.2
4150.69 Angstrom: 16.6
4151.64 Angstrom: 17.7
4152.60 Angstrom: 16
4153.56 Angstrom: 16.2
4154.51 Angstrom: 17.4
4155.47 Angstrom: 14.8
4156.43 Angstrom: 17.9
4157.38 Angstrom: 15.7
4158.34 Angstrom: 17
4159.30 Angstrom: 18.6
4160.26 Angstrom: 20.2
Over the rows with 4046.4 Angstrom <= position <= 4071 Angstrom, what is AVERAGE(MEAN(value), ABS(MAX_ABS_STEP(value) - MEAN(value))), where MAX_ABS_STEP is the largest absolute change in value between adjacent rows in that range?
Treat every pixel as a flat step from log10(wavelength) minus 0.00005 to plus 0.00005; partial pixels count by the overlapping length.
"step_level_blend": 15.5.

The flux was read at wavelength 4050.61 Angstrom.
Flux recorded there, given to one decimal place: 24.2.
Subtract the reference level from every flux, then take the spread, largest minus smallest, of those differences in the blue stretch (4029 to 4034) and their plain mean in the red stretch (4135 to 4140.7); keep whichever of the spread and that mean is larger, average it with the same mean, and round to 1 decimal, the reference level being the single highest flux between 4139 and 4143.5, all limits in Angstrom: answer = 0.6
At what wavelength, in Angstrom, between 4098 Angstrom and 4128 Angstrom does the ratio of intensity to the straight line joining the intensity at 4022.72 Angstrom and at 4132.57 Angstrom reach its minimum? 4099.40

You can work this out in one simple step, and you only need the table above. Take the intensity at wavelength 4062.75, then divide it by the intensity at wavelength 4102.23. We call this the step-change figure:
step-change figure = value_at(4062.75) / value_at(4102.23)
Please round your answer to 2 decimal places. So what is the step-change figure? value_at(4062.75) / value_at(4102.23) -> 0.88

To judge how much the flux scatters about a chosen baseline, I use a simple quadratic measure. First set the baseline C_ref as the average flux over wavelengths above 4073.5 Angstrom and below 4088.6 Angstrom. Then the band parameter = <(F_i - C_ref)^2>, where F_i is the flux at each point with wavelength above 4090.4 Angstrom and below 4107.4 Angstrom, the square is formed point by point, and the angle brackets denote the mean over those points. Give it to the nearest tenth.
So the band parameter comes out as 9.3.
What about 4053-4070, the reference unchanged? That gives 5.6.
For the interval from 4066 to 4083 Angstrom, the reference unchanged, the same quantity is 3.9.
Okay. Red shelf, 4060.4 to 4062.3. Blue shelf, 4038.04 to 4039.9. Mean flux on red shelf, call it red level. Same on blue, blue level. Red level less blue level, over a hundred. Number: -0.027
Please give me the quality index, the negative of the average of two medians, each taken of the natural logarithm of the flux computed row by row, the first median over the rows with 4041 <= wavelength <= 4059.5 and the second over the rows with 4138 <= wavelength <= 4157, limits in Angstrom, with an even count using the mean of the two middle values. -2.940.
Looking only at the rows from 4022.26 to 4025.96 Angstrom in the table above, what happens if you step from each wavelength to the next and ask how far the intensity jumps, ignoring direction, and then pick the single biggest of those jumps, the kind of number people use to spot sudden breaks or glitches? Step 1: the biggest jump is 5.2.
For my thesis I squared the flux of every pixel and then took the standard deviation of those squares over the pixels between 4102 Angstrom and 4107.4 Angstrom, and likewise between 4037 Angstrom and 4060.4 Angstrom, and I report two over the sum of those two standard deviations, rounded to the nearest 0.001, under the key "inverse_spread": 0.014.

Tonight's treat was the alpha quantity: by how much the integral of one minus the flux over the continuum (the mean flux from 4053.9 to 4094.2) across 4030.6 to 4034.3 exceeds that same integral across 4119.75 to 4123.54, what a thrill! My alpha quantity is 0.41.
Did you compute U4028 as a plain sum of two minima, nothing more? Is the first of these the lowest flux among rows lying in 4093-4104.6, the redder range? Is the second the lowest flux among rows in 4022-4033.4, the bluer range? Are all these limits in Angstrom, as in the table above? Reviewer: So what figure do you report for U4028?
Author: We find 28.7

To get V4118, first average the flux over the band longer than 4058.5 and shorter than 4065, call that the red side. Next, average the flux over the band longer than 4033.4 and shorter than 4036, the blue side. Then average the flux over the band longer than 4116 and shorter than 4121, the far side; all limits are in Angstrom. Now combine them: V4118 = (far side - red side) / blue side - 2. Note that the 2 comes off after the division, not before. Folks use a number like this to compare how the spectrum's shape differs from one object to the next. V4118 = -1.93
